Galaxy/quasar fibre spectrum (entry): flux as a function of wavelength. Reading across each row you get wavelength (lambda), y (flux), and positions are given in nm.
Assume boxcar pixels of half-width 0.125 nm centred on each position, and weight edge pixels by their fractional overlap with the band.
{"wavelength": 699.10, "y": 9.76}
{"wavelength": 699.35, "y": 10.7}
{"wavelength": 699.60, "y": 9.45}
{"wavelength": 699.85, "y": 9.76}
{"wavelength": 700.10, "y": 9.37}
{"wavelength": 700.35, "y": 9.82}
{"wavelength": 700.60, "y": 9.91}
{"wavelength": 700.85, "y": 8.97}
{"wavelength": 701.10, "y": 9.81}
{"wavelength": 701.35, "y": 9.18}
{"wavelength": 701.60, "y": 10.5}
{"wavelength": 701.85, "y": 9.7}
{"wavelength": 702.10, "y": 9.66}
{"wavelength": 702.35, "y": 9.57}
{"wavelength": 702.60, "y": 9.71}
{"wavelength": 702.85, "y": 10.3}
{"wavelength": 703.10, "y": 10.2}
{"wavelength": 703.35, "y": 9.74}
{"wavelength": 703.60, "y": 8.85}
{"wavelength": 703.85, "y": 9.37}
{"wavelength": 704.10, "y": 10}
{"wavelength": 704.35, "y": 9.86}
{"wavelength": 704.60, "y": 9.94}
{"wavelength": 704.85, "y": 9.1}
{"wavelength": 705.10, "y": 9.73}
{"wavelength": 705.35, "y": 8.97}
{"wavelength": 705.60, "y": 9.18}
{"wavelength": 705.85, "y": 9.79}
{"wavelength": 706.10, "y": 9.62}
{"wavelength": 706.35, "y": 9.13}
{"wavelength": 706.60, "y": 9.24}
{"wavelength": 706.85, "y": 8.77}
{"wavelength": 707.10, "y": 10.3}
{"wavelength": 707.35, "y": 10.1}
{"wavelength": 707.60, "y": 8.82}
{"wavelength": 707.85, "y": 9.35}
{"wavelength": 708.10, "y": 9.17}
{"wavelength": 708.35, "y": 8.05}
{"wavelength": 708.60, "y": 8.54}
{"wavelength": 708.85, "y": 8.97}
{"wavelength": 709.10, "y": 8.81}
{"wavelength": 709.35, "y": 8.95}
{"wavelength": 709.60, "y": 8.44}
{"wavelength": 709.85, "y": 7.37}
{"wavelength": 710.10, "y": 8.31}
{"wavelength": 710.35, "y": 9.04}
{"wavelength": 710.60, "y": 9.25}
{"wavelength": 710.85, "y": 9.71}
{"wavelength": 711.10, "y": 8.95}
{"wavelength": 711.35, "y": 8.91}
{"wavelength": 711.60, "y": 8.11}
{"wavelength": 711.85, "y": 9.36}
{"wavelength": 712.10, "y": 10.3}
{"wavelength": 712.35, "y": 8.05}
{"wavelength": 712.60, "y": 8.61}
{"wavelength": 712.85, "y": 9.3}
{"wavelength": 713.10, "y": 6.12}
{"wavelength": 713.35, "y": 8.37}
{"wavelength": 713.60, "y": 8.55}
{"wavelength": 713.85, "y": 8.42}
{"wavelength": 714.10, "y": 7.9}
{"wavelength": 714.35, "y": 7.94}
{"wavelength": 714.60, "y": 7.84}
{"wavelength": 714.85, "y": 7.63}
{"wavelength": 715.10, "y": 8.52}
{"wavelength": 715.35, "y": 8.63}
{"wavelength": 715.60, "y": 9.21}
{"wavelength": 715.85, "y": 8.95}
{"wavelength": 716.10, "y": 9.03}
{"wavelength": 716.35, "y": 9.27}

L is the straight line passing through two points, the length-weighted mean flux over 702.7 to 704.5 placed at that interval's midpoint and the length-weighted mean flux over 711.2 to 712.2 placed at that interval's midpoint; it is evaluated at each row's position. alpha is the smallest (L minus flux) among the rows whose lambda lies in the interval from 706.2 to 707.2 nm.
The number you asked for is -0.81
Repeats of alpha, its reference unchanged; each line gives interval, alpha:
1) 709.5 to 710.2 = 0.86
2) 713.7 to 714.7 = 0.55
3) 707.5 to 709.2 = 0.08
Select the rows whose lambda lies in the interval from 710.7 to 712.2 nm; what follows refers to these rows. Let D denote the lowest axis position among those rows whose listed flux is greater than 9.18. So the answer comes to 710.85 nm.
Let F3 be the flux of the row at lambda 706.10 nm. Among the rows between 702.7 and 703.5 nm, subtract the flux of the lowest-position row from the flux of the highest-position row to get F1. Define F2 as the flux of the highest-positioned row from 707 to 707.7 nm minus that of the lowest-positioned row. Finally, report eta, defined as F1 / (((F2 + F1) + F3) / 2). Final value -0.15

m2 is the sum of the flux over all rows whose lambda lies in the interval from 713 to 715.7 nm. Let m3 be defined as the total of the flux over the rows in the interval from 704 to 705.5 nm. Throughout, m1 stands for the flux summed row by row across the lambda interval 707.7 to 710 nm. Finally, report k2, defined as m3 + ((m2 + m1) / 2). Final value 141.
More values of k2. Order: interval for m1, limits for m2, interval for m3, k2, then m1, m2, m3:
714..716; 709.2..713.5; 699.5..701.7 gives 194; 67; 147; 87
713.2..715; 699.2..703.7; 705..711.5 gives 351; 57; 175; 235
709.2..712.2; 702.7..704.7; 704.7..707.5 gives 196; 107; 78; 104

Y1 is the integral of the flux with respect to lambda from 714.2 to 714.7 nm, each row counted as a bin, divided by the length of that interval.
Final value 7.9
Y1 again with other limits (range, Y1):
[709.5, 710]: 7.9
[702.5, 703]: 10.0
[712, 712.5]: 9.1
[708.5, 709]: 8.8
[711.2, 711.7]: 8.6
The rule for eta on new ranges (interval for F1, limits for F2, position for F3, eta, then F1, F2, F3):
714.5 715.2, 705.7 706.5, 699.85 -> 0.14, 0.68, -0.7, 9.76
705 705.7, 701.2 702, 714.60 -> -0.14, -0.55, 0.5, 7.84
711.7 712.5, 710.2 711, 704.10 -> -0.28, -1.31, 0.7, 10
